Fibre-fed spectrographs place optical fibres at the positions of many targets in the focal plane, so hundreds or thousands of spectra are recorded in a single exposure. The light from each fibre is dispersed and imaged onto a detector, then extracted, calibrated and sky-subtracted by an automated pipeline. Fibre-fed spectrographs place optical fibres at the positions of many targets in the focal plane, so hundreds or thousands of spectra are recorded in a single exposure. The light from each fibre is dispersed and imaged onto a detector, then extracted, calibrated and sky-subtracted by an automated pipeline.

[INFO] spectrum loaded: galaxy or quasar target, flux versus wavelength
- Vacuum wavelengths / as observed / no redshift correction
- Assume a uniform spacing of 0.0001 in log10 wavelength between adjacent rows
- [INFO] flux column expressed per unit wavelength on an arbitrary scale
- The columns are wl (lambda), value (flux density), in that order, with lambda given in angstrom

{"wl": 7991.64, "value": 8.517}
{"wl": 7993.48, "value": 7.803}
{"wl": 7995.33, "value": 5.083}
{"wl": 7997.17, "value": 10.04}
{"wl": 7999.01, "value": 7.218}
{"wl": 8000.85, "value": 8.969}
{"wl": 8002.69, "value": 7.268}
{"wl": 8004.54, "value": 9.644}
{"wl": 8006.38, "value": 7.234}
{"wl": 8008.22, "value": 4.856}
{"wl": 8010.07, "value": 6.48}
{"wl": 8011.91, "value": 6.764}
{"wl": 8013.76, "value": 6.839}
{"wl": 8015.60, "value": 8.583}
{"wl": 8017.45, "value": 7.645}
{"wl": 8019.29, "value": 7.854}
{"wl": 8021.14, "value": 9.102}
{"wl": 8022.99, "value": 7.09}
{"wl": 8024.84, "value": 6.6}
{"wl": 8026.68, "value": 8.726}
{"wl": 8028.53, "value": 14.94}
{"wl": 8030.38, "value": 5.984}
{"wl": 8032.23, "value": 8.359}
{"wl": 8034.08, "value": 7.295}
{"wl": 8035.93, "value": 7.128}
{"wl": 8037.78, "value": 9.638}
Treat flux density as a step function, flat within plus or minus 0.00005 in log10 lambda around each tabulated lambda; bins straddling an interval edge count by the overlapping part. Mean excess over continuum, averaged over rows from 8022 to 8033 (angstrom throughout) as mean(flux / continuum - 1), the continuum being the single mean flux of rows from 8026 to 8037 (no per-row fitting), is -0.014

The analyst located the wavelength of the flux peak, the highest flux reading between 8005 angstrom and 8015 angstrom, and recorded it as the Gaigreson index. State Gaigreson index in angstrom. 8006.38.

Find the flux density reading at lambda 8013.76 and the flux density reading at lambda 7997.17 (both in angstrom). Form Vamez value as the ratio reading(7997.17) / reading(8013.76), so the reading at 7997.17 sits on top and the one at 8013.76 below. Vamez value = 1.47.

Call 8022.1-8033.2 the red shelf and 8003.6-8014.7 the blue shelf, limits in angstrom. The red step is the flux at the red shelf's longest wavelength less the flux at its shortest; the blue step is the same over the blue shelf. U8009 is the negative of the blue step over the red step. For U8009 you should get 2.2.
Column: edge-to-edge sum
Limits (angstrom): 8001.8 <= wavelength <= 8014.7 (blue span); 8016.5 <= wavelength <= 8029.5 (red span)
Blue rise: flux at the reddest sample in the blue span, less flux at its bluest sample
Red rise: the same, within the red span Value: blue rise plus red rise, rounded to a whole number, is 7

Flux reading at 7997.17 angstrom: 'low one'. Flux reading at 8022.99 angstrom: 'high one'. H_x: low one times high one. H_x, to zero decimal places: 71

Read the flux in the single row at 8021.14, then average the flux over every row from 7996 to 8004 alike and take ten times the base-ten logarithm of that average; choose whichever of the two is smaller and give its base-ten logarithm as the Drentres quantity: 0.959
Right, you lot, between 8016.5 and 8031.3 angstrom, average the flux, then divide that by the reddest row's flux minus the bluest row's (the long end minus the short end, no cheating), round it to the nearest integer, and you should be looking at -5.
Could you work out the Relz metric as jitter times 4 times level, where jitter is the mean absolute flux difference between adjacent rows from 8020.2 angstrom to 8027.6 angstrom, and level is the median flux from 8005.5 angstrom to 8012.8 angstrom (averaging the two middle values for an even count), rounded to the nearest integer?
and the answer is 41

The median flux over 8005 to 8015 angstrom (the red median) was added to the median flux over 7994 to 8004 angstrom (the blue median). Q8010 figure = 14.0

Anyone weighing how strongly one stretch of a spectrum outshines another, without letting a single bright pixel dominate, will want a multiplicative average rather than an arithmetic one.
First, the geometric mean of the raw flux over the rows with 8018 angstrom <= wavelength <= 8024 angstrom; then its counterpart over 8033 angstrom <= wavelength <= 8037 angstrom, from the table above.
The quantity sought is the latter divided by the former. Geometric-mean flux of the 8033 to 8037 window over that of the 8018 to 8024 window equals 0.90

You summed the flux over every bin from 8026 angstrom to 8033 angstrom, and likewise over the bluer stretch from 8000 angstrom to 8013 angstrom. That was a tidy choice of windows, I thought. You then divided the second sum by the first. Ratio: 1.35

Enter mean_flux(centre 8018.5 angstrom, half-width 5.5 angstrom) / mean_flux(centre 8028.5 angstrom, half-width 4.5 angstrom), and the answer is 0.88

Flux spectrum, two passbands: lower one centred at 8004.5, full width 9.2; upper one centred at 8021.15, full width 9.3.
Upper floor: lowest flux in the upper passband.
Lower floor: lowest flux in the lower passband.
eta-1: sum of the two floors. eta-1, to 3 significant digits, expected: 11.5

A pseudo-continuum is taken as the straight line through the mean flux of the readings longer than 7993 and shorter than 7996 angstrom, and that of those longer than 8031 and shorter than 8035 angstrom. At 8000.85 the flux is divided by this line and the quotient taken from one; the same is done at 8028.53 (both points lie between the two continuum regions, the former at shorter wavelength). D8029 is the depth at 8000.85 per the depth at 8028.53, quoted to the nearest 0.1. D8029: 0.4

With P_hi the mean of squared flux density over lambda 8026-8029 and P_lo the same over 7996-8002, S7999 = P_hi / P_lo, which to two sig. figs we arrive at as 1.9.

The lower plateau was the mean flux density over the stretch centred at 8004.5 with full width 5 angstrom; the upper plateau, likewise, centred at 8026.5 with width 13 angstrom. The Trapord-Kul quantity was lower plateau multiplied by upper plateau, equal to 70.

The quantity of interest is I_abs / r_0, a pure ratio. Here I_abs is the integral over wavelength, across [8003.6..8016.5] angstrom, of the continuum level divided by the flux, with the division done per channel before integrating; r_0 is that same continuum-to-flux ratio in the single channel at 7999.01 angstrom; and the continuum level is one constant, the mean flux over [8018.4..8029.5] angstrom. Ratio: 13.5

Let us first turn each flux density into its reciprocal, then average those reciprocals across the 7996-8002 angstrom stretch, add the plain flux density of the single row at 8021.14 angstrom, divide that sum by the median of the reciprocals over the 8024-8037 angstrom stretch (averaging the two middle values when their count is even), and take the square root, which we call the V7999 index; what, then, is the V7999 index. 8.20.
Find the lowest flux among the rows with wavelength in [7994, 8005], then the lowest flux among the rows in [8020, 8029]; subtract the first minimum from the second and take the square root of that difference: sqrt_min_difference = 1.23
